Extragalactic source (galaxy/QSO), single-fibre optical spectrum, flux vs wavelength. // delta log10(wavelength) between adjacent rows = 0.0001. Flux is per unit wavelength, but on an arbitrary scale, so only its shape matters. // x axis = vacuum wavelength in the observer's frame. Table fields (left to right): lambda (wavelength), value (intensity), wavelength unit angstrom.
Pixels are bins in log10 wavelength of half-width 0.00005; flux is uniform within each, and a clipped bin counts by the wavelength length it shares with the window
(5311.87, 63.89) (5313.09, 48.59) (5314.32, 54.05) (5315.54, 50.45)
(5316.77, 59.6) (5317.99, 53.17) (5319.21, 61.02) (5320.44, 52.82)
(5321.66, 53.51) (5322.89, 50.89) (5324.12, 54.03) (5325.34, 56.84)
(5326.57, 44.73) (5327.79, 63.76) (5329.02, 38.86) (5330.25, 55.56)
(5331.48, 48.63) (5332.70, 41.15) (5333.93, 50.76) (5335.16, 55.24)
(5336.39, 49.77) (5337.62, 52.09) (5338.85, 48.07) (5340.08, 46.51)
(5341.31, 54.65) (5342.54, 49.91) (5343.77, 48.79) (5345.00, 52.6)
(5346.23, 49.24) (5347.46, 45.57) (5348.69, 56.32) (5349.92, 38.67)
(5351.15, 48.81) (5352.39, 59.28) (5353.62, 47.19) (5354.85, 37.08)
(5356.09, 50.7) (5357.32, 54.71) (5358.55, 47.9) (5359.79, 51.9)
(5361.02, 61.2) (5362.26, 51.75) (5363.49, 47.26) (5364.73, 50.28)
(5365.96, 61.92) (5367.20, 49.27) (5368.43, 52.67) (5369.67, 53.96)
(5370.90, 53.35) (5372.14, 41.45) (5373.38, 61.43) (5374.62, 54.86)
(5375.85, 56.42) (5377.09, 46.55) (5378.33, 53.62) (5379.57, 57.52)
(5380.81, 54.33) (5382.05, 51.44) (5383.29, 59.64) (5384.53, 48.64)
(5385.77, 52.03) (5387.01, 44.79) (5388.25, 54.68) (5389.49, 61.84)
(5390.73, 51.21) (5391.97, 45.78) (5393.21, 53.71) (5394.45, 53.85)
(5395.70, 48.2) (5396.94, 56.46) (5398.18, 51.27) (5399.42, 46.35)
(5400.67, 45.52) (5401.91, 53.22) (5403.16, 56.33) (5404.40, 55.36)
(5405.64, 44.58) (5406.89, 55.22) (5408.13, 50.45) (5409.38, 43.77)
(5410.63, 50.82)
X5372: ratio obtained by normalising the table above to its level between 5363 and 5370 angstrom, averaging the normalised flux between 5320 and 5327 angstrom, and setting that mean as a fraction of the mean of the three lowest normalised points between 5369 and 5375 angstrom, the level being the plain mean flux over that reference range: 1.05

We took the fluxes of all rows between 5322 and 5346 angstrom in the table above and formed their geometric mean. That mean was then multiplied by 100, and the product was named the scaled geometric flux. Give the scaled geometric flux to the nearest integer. 5037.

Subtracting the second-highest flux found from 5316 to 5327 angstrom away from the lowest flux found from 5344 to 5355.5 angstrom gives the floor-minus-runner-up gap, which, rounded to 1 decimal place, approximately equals -22.5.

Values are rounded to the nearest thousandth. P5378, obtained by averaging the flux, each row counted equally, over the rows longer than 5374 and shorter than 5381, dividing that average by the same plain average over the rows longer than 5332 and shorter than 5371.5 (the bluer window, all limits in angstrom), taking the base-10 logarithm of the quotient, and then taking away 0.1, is -0.073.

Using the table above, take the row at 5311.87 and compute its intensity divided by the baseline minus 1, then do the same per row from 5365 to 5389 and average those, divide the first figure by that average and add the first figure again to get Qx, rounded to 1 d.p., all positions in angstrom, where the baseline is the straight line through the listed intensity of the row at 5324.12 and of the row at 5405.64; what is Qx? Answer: 1.6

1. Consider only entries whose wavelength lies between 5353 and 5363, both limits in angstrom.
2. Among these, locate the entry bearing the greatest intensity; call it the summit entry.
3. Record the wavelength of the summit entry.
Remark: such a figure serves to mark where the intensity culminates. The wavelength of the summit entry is 5361.02 angstrom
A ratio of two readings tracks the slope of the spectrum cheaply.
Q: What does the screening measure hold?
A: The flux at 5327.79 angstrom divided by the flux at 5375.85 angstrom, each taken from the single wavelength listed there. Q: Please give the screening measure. 1.13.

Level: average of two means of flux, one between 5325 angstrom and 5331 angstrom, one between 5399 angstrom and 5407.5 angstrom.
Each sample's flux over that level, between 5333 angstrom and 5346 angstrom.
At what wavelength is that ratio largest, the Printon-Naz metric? 5335.16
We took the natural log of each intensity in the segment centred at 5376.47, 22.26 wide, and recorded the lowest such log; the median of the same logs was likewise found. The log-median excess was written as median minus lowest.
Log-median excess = 0.25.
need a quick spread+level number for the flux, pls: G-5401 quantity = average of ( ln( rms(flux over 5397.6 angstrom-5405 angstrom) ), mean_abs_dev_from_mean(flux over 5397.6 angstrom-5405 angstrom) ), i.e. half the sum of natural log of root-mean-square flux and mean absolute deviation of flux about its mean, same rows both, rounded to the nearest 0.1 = 3.8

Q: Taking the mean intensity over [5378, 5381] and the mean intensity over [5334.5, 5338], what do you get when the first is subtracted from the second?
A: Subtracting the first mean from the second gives -3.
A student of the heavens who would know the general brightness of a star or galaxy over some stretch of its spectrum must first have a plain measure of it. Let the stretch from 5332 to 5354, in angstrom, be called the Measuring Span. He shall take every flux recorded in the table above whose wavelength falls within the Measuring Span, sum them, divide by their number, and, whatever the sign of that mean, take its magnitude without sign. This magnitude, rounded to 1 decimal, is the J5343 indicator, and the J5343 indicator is 49.7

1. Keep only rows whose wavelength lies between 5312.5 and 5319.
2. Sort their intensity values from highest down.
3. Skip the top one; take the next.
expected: 54.05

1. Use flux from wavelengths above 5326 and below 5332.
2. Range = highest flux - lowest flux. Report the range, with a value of 25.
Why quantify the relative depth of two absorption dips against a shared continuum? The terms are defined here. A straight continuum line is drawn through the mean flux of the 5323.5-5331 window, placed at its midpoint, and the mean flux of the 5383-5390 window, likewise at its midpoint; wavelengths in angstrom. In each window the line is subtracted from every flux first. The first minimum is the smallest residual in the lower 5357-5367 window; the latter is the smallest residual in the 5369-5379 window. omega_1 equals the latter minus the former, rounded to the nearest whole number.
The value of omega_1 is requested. -6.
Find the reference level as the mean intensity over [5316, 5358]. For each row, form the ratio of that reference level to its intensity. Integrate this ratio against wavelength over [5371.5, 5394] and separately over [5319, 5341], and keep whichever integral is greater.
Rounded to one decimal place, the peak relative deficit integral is 22.2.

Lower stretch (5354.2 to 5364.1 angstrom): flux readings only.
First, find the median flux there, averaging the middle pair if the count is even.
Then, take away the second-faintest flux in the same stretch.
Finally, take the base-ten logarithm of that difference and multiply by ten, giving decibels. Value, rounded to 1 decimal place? 6.0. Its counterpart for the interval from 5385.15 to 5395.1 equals 8.5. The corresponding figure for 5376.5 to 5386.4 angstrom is 6.2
